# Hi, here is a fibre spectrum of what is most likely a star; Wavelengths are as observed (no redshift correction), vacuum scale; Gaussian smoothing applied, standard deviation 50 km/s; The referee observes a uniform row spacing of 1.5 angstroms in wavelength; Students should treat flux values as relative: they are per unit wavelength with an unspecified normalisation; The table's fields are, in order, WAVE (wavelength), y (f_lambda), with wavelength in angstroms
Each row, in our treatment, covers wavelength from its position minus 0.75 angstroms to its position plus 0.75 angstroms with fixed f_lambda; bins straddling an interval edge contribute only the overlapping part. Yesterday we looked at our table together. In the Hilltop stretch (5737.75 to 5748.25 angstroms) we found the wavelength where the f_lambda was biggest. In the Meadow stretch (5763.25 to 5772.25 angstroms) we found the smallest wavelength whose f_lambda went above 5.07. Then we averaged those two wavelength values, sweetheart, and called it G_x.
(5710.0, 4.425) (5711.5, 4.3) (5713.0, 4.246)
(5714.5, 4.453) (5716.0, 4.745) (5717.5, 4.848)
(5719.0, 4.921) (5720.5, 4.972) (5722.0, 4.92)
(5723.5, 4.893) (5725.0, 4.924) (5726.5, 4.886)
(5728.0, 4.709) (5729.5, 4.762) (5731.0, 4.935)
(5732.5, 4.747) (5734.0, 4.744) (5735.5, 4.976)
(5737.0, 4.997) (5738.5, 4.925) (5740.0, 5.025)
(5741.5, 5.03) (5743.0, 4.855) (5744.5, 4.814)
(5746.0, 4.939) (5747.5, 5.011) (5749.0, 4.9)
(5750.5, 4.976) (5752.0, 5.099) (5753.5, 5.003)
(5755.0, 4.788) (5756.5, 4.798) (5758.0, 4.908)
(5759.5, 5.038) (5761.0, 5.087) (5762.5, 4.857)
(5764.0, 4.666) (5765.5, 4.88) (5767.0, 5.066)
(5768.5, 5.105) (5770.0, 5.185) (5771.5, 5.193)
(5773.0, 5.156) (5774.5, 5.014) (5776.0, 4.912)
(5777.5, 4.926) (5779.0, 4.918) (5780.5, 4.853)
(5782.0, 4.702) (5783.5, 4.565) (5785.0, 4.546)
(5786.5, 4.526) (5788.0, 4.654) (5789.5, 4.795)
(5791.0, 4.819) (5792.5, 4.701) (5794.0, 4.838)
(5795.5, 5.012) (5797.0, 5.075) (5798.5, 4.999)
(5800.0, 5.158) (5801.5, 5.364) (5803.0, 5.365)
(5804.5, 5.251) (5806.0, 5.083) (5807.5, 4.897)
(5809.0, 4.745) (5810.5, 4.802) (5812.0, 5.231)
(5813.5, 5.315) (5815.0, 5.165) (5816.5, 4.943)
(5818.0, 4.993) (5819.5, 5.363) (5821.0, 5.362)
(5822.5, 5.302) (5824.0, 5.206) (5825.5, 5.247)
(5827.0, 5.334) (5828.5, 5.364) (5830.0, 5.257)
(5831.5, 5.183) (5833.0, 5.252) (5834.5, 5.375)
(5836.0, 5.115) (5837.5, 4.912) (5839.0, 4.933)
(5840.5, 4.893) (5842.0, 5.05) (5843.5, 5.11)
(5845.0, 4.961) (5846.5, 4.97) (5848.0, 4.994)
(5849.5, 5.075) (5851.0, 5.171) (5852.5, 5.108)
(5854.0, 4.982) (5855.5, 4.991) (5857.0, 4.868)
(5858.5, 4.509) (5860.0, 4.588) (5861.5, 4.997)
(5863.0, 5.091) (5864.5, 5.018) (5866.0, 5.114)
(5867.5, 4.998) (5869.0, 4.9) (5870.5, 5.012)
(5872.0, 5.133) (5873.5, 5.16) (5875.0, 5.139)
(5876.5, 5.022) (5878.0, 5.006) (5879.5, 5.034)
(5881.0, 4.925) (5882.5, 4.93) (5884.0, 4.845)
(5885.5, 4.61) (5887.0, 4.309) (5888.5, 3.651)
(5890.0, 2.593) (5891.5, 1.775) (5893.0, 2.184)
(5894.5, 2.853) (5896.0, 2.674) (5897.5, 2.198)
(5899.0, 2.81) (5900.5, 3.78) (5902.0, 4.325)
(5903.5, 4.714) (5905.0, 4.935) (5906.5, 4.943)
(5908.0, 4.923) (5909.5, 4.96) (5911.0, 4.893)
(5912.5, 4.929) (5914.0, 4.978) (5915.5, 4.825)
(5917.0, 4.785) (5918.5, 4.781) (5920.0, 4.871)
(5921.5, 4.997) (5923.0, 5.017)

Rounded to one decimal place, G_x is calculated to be 5755.0 angstroms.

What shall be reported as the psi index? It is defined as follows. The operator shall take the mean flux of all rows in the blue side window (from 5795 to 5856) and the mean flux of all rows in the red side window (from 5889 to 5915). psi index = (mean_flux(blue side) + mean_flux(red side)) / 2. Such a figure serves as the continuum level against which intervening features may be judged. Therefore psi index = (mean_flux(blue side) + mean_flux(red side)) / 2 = 4.5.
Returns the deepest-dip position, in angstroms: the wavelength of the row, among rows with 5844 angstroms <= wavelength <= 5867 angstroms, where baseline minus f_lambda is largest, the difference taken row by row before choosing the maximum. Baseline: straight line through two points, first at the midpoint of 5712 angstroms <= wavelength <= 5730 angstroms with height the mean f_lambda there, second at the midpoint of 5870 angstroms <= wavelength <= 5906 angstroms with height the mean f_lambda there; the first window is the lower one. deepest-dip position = 5858.5 angstroms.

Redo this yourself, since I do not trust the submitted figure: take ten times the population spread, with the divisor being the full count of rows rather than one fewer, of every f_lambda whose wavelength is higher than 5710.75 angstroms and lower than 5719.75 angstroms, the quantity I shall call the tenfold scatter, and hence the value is 2.6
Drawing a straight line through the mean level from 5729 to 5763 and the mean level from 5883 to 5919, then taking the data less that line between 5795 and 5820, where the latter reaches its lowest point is 5809.0 angstroms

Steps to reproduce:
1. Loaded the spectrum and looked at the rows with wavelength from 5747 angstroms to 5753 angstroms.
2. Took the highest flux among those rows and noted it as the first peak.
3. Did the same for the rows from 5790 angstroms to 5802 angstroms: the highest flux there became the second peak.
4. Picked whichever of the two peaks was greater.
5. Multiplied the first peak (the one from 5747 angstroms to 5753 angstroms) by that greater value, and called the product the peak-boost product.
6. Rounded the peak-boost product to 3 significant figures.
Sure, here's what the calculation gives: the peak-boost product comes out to 27.4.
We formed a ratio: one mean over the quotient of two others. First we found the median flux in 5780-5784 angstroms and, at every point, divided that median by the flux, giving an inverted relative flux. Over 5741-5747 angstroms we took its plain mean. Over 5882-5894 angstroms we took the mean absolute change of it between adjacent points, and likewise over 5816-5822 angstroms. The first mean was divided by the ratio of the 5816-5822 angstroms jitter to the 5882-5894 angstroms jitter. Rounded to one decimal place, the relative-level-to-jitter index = 12.1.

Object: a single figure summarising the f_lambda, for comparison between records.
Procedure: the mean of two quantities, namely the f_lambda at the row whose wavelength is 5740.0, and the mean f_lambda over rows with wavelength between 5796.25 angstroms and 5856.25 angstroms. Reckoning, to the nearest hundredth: 5.07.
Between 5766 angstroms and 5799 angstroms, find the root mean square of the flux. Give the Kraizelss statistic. 4.89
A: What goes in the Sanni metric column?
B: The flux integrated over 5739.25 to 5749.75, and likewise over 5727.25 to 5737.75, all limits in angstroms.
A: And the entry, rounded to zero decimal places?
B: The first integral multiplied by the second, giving 2635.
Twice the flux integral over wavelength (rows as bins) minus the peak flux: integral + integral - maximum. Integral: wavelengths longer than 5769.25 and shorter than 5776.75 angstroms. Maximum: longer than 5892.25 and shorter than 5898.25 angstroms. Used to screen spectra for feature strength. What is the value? 74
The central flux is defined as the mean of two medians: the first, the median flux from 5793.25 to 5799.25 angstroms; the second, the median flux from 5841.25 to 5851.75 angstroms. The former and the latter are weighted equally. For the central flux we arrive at 5.03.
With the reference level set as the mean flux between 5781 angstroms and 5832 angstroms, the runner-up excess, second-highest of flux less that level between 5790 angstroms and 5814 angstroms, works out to 0.33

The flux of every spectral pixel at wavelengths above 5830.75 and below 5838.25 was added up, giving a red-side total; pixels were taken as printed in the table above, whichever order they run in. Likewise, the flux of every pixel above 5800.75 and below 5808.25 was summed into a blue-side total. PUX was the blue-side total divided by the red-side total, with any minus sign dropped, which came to 1.00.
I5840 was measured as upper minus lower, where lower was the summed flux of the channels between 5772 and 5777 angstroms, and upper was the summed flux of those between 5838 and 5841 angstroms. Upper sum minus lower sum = -5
